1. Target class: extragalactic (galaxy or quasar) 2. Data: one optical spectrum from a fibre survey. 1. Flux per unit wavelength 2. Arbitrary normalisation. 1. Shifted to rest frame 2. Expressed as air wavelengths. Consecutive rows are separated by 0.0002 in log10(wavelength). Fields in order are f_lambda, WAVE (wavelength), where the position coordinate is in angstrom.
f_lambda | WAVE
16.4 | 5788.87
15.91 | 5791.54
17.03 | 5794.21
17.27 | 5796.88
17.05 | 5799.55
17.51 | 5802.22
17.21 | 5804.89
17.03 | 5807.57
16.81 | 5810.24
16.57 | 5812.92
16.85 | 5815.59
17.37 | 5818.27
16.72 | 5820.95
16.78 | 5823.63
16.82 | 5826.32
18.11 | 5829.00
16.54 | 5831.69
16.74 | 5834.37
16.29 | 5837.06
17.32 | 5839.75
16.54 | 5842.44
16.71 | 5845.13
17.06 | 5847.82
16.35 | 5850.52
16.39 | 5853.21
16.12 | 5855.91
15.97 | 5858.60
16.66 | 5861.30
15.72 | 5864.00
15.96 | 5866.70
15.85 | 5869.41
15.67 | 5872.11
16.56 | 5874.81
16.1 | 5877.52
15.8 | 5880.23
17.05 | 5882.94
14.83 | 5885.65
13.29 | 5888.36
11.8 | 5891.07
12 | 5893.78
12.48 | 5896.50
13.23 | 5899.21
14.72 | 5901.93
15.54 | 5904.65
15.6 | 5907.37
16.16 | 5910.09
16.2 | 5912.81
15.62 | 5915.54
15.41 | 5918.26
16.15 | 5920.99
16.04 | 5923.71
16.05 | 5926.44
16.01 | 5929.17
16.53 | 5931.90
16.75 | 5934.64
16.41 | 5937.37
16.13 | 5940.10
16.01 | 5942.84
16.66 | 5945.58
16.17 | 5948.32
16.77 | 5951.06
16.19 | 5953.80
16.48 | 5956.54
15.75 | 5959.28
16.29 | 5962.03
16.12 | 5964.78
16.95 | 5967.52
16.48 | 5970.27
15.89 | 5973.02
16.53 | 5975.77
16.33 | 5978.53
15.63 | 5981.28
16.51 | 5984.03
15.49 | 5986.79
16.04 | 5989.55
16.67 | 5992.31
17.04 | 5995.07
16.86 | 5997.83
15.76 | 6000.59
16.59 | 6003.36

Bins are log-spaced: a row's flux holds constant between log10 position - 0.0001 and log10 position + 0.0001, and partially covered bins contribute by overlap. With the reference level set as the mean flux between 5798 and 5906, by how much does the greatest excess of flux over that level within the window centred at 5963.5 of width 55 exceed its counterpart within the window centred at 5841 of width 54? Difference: -1.16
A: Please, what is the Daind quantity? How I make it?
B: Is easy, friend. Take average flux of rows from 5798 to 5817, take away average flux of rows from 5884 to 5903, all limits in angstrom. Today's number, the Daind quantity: 3.8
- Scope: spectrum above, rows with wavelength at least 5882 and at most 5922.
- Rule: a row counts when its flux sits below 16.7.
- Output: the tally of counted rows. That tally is 14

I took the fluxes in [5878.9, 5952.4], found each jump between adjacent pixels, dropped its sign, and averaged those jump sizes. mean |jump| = 0.61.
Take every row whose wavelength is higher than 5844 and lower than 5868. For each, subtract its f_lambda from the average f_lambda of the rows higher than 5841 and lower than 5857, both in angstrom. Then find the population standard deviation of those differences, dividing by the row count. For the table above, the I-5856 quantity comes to 0.40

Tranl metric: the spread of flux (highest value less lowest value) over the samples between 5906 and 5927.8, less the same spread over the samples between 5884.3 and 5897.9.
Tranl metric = -2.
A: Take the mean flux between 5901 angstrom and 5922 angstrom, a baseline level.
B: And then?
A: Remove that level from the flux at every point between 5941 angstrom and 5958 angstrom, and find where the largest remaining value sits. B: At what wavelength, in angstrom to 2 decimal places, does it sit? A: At 5951.06 angstrom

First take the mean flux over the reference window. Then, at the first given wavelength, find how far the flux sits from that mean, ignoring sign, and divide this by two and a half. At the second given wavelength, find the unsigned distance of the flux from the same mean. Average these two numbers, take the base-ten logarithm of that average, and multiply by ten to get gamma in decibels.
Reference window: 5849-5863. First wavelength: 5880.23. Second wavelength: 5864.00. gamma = -4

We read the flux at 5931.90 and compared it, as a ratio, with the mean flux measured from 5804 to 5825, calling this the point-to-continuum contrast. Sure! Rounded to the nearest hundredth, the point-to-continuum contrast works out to 0.98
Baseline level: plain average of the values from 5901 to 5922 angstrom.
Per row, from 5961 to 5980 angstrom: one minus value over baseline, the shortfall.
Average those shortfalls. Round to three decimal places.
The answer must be -0.044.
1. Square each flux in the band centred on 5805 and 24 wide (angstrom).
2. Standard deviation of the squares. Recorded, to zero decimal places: 9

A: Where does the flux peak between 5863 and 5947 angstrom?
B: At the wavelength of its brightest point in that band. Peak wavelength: 5882.94 angstrom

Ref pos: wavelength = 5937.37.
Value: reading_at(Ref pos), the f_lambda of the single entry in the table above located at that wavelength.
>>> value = 16.41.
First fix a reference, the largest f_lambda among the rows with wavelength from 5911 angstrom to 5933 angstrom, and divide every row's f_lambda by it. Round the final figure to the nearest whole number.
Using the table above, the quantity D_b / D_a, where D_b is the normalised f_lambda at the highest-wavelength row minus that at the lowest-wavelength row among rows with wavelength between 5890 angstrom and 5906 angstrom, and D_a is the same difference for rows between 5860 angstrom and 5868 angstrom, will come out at -5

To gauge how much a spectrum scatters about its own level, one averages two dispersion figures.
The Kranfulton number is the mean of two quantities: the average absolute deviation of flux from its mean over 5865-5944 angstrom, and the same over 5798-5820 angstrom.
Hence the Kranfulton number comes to 0.64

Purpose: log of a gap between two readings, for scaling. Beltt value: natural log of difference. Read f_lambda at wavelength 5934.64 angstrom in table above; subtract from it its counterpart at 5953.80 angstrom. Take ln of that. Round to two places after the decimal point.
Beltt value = -0.58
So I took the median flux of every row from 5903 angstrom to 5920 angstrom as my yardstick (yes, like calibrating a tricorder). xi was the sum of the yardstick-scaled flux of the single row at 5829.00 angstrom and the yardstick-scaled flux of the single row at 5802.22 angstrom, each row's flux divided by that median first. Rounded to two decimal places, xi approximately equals 2.28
